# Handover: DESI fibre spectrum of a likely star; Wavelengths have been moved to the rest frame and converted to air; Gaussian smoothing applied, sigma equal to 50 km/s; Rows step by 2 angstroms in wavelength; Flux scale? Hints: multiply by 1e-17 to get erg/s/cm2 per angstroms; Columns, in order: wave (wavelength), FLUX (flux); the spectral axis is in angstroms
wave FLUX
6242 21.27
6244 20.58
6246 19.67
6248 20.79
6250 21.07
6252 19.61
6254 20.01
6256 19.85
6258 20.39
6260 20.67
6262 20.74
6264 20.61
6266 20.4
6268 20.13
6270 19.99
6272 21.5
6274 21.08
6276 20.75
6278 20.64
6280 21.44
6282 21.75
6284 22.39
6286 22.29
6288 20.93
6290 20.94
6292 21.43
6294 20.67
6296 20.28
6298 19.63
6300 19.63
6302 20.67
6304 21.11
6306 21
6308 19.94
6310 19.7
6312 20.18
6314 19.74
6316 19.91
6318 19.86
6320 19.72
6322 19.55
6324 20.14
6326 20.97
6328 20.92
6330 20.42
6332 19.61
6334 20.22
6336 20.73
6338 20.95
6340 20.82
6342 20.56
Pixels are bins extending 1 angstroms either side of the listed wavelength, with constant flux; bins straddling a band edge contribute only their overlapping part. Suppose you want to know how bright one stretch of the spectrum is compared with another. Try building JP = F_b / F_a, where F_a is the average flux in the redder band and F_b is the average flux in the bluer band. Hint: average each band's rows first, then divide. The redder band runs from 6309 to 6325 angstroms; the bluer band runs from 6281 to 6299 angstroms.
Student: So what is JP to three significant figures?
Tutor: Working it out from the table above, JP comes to 1.07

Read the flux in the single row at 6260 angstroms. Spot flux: 20.67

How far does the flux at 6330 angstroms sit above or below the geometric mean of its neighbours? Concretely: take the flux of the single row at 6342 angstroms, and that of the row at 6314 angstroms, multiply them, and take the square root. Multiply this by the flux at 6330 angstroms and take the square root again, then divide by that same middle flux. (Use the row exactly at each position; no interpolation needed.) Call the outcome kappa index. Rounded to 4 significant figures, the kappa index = 0.9933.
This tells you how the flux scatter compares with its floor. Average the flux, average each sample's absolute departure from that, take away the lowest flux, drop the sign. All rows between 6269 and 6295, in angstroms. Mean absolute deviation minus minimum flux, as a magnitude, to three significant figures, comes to 19.5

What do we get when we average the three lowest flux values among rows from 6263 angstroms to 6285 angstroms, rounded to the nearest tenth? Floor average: 20.2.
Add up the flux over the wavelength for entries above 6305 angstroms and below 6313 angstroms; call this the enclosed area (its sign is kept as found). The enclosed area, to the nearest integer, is 162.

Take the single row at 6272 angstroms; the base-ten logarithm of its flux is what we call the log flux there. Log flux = 1.33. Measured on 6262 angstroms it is 1.32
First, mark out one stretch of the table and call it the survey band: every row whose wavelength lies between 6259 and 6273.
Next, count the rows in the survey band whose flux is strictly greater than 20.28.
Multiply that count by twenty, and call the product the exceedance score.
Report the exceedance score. 100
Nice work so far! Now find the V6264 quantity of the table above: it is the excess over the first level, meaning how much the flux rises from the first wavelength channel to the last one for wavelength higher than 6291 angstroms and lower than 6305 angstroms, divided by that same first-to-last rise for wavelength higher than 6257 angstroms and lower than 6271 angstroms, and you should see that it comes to 0.8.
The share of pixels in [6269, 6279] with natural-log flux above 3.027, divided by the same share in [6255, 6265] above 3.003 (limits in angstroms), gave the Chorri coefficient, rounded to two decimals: 1.00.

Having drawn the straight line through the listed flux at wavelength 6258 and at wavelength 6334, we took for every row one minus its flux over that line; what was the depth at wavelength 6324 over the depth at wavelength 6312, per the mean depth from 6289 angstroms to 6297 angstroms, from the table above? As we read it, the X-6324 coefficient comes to -45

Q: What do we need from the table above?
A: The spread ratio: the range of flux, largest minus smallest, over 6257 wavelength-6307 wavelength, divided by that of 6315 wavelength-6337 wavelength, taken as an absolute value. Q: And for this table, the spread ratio 1.9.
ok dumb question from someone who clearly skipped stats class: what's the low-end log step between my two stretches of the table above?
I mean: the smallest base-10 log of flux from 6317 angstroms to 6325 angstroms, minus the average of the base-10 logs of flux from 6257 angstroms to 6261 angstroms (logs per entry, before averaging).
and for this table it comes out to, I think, -0.021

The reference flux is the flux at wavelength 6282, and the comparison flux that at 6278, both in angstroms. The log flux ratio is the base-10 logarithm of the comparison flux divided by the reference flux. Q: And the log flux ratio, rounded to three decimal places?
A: -0.023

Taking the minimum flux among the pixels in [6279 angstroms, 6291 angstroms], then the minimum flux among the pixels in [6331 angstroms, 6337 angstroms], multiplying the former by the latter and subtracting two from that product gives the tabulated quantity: 408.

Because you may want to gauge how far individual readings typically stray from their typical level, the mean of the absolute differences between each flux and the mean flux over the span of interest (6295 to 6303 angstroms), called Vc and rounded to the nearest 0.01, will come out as 0.42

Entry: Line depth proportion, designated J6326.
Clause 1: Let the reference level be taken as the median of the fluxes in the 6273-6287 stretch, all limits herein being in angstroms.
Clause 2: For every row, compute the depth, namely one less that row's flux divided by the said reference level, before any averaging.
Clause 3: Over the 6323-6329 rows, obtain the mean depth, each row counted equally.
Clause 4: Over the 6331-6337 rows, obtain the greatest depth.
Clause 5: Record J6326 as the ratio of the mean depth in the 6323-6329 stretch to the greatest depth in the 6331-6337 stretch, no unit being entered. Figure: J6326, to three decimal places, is 0.417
